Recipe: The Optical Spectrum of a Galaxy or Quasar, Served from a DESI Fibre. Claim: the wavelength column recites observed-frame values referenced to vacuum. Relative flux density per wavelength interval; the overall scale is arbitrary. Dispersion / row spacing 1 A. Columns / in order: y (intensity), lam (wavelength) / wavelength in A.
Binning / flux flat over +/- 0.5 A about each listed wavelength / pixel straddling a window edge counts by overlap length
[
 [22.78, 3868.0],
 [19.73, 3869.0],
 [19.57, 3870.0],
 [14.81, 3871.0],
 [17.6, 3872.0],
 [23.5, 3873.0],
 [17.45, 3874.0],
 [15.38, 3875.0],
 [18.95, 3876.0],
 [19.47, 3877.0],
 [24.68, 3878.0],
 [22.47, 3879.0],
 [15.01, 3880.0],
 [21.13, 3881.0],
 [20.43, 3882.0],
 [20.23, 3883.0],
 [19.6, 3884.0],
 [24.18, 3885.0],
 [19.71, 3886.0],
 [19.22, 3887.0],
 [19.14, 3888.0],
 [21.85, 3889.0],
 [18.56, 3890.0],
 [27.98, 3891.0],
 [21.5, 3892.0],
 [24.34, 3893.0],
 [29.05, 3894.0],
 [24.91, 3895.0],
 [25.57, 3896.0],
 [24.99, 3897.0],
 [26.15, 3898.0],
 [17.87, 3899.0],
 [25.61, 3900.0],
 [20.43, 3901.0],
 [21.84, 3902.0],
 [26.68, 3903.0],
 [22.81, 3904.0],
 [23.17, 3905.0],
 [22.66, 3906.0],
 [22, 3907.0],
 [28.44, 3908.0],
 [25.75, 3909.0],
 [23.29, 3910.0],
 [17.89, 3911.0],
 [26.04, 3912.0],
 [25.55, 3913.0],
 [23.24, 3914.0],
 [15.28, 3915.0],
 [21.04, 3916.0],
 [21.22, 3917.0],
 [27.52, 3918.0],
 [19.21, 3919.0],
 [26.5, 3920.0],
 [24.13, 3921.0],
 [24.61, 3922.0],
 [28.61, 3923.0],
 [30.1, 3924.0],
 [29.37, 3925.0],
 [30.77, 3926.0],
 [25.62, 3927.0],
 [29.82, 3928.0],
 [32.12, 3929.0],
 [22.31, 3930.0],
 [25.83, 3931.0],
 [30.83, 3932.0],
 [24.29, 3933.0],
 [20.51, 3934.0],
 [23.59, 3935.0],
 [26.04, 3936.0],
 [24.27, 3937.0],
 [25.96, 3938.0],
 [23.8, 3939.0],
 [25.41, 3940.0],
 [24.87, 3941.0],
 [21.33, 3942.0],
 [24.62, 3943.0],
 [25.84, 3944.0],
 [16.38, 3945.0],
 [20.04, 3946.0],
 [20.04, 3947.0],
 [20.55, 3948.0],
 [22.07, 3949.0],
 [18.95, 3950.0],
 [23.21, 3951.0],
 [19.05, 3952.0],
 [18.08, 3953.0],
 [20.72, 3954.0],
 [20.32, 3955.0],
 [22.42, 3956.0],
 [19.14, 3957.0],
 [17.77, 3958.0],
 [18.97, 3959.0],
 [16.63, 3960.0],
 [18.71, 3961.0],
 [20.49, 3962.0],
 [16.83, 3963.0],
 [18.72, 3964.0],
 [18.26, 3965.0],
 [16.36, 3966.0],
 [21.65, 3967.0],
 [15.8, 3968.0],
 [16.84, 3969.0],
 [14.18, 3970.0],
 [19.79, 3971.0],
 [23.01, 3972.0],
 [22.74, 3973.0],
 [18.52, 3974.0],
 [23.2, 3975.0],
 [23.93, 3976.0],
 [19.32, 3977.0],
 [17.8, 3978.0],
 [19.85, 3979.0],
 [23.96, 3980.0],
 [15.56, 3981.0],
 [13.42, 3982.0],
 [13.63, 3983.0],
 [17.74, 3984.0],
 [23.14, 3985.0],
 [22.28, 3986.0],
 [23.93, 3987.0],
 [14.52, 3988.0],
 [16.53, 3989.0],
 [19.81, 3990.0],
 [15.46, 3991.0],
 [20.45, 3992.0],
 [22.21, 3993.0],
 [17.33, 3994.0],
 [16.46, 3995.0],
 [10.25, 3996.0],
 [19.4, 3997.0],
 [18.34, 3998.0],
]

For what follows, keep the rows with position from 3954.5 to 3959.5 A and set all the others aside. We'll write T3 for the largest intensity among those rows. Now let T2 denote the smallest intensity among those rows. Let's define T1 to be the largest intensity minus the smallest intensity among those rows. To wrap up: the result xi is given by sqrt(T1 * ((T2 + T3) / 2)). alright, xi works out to 9.7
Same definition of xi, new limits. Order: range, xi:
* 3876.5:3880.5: 13.9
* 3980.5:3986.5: 13.3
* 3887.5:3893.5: 14.8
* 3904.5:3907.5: 5.1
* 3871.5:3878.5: 13.6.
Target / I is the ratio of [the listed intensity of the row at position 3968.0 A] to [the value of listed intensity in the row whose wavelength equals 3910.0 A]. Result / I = 0.7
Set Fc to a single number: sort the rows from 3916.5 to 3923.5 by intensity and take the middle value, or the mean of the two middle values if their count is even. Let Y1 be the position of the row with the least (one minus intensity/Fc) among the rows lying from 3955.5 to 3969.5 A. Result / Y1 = 3956.0 A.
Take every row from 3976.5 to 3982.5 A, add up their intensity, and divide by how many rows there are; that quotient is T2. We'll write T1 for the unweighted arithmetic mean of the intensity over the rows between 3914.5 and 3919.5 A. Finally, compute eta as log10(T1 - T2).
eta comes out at 0.40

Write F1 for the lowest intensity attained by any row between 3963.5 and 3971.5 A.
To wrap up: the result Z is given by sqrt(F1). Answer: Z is 3.77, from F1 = 14.18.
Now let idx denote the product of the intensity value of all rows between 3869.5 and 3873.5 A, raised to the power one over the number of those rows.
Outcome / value 19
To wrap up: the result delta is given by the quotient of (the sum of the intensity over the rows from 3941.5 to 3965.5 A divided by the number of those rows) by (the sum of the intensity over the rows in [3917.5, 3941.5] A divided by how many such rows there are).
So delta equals 0.77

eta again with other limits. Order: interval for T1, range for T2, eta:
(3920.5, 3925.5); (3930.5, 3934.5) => 0.30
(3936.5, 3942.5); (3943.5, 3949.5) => 0.54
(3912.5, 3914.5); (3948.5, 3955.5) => 0.61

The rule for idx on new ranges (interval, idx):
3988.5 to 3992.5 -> 18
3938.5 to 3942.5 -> 24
